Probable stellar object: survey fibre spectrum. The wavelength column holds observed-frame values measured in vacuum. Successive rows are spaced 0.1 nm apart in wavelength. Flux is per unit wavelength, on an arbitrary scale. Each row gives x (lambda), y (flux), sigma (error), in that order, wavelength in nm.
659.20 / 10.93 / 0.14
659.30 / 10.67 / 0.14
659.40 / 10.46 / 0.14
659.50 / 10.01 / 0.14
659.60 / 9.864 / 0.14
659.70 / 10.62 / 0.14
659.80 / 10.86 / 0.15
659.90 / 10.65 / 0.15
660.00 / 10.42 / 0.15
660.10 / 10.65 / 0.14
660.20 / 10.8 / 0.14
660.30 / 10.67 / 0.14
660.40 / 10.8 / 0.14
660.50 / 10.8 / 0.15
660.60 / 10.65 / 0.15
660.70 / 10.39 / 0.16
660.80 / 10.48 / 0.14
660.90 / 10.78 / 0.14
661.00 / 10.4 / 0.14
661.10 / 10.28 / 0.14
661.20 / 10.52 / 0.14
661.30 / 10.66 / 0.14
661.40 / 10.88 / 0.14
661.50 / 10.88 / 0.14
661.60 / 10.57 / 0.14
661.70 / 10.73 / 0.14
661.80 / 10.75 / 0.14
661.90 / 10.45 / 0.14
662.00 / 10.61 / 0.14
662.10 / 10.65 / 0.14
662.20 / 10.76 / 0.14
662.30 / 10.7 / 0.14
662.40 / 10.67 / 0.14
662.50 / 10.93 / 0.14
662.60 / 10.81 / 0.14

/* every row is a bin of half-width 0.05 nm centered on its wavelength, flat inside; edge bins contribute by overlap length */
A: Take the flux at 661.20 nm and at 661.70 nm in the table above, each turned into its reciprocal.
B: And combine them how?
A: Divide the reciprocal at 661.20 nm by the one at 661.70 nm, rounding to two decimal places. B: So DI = 1.02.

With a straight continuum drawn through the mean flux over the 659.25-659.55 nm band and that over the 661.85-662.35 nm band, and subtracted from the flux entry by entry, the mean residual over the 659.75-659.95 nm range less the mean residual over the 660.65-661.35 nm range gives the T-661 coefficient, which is 0.36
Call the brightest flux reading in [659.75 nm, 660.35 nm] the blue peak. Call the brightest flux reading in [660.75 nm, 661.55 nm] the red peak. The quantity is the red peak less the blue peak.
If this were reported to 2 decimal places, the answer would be 0.02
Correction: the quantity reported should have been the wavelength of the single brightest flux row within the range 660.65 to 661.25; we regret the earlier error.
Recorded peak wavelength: 660.90 nm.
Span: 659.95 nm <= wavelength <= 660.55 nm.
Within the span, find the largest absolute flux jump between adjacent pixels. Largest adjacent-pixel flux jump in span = 0.23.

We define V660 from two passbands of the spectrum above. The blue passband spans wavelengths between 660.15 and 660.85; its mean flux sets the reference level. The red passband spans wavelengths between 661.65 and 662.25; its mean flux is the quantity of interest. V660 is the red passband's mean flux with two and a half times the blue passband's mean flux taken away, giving -15.98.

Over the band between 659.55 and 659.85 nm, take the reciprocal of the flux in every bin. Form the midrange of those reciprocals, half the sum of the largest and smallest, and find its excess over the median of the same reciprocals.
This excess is 0.0026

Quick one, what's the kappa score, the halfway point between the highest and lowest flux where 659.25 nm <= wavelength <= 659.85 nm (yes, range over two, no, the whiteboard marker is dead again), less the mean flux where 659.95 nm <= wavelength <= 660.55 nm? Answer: -0.33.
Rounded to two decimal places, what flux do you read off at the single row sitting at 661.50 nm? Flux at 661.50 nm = 10.88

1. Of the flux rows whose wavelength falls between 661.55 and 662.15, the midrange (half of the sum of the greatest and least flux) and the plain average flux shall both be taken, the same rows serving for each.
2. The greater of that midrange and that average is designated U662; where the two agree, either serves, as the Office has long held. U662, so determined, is 10.6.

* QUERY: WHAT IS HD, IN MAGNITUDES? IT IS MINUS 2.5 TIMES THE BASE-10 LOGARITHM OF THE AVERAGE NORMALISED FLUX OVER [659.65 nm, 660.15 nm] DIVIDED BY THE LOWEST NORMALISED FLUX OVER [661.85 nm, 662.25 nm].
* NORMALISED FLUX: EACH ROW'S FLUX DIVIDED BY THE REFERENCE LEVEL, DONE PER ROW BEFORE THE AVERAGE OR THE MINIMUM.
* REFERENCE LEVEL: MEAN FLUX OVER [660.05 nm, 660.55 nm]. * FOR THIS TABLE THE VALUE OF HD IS -0.020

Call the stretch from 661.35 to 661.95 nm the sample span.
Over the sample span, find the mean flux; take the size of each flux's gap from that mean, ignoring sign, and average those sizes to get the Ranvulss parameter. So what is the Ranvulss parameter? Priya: 0.133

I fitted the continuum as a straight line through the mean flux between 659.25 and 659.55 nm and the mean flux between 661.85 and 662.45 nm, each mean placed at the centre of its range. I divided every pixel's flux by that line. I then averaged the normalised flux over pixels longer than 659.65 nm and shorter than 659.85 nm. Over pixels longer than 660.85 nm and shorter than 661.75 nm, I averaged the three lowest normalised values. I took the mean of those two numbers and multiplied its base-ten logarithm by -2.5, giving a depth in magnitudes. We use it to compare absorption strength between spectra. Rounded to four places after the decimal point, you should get -0.0097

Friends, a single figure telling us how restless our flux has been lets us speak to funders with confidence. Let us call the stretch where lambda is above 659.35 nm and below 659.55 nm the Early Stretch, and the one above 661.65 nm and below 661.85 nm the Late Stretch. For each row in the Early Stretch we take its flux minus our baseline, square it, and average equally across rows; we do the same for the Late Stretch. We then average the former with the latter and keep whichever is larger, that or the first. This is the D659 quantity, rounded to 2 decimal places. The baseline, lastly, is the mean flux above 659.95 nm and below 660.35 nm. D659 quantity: 0.21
